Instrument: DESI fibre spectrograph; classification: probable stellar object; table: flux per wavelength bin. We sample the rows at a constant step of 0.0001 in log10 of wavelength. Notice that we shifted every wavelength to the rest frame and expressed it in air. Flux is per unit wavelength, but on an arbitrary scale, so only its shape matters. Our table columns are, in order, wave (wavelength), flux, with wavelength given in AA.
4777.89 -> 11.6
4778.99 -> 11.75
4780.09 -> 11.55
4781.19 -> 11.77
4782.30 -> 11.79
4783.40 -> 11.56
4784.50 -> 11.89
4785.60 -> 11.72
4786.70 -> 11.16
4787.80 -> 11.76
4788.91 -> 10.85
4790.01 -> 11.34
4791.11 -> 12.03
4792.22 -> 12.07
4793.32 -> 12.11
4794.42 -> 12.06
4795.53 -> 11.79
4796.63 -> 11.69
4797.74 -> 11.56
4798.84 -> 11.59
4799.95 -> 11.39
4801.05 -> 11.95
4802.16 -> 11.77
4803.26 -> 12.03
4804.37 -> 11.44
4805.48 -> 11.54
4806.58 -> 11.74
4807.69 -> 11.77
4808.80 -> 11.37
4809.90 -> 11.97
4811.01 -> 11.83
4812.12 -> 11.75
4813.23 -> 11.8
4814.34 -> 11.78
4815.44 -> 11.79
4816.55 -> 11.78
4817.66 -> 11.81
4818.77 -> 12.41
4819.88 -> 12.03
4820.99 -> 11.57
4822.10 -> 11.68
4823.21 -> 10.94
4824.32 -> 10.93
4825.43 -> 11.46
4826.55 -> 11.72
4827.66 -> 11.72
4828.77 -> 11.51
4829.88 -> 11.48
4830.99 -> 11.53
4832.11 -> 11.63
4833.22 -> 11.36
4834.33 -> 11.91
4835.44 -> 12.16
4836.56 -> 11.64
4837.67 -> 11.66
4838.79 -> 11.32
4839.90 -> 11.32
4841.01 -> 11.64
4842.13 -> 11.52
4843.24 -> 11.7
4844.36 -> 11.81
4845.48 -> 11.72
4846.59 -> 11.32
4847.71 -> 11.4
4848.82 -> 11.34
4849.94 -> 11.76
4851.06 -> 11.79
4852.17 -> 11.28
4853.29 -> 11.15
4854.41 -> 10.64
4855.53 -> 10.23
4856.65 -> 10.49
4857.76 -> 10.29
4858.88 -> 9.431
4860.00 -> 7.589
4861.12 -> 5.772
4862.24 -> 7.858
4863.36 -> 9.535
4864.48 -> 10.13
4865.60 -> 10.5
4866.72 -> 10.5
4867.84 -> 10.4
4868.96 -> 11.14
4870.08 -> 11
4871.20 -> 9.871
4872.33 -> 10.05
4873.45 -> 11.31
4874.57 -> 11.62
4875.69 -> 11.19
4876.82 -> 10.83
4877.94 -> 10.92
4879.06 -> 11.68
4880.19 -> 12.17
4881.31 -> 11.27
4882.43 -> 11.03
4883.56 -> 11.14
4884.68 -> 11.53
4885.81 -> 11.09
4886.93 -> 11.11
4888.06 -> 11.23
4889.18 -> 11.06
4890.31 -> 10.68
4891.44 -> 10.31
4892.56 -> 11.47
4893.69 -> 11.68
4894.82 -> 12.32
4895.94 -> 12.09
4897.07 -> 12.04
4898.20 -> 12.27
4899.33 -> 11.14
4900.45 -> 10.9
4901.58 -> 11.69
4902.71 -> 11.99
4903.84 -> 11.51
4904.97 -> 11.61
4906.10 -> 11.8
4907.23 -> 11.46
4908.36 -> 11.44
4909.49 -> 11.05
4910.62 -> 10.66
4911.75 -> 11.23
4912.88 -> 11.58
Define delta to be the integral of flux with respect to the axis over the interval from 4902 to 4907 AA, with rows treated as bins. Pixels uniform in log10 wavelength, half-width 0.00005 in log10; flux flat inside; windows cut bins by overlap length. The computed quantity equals 59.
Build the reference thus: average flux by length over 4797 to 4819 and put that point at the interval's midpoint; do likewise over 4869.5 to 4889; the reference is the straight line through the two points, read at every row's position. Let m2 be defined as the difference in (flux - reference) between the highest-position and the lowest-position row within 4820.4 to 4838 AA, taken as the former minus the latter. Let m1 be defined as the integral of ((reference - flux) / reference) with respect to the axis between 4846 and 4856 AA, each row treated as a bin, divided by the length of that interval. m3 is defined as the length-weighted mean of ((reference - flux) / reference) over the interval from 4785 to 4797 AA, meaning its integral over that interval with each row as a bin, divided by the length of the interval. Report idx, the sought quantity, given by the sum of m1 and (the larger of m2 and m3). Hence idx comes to 0.2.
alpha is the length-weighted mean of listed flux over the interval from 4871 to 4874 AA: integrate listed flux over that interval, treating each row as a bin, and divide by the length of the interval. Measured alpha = 10.5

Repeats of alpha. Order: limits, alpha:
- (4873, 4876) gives 11.4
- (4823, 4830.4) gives 11.4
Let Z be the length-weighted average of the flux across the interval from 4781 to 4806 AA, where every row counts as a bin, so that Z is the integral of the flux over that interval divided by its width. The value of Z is 11.7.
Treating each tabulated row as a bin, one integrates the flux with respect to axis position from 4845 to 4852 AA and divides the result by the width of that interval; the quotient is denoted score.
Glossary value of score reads 11.6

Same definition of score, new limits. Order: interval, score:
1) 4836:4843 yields 11.5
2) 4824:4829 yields 11.5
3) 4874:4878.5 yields 11.1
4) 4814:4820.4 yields 11.9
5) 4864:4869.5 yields 10.5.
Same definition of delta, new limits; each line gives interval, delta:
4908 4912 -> 44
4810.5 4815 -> 53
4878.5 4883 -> 52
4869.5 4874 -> 47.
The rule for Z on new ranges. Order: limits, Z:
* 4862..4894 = 10.9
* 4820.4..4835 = 11.5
